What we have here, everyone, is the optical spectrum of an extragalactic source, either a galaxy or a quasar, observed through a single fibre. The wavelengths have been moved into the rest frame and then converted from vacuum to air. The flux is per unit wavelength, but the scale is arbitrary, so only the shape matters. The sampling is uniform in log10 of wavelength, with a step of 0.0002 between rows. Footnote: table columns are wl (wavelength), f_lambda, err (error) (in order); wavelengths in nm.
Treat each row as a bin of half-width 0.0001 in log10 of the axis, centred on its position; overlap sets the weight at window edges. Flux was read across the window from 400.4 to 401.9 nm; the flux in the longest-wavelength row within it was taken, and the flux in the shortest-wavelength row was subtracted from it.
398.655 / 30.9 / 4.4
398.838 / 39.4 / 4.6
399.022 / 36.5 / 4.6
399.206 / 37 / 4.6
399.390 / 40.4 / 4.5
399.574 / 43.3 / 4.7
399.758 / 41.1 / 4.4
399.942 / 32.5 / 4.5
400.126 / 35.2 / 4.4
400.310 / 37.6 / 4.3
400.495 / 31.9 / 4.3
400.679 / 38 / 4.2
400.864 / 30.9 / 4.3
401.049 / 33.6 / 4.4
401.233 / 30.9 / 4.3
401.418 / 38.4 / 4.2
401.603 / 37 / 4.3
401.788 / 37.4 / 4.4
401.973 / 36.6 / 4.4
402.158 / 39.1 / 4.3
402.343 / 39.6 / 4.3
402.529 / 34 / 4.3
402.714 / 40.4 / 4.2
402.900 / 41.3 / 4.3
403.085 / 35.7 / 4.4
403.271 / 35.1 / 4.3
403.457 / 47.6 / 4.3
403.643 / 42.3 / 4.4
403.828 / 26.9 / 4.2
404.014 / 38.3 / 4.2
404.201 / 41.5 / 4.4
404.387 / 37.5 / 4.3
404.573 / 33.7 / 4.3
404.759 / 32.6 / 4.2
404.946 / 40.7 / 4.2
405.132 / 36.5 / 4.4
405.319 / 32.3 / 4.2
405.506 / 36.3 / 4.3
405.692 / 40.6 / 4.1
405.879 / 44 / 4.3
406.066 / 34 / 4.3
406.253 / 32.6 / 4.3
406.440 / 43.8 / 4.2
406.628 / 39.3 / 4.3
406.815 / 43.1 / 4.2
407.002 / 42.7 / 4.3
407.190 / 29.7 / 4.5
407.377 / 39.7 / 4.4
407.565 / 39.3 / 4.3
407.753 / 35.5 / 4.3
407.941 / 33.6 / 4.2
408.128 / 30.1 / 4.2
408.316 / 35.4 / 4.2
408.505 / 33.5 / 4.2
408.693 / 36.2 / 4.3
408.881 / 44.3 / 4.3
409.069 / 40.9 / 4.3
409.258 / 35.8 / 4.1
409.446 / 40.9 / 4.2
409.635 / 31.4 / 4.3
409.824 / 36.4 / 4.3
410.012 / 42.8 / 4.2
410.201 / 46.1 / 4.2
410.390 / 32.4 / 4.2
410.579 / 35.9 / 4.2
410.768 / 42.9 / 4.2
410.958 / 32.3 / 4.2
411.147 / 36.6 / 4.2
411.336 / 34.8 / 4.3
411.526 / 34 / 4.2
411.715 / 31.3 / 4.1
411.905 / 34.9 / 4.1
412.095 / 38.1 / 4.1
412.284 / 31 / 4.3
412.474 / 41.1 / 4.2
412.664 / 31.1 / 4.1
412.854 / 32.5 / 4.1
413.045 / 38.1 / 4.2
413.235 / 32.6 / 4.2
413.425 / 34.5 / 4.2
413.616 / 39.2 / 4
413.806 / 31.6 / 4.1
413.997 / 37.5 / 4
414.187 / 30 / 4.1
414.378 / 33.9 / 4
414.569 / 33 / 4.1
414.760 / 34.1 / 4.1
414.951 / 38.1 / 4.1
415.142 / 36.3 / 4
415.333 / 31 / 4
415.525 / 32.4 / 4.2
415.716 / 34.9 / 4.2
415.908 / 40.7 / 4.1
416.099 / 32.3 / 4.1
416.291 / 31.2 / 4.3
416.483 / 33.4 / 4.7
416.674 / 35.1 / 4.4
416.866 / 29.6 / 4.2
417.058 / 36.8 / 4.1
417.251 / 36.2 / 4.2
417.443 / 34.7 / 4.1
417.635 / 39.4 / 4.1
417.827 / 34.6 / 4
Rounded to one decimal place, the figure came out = 5.5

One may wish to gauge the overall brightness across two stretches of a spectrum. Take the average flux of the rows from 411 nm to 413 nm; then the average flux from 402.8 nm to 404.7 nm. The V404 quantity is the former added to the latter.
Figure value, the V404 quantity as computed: 72.5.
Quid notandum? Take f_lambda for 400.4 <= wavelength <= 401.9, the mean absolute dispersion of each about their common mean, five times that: 14.7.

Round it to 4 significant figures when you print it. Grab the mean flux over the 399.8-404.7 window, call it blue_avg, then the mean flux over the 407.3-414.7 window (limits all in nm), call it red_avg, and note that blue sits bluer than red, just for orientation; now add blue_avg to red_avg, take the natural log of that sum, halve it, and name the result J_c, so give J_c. 2.142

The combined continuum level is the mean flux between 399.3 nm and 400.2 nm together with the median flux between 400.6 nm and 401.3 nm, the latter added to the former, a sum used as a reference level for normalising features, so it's 70.8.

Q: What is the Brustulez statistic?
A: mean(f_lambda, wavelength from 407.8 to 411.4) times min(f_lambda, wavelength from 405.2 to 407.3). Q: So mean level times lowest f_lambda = 1098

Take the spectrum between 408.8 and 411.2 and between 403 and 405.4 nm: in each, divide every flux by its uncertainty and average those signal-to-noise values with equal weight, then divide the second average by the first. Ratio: 0.95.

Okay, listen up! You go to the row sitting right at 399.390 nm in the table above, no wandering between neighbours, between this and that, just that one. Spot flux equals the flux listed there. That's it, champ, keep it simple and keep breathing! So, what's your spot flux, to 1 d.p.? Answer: 40.4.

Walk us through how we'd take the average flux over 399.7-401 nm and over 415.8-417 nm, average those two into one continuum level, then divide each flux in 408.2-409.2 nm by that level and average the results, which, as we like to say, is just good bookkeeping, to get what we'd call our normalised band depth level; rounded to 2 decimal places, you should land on 1.10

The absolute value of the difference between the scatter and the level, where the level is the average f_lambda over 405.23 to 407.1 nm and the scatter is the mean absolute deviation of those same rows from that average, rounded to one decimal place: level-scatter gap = 34.8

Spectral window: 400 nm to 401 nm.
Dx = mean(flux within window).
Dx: 35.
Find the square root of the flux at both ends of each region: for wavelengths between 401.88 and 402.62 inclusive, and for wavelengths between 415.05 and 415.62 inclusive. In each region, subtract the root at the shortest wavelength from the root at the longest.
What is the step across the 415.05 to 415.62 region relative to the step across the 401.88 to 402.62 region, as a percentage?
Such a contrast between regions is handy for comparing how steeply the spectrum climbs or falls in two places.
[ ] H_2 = 152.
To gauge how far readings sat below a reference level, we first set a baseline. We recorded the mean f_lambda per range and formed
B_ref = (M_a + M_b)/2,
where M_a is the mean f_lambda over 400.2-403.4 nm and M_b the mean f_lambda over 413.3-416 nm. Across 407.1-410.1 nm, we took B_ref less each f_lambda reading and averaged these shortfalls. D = -1.0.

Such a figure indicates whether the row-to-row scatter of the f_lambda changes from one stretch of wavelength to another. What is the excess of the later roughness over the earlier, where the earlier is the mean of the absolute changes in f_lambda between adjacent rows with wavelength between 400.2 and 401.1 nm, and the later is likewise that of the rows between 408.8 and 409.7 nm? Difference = 0.4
